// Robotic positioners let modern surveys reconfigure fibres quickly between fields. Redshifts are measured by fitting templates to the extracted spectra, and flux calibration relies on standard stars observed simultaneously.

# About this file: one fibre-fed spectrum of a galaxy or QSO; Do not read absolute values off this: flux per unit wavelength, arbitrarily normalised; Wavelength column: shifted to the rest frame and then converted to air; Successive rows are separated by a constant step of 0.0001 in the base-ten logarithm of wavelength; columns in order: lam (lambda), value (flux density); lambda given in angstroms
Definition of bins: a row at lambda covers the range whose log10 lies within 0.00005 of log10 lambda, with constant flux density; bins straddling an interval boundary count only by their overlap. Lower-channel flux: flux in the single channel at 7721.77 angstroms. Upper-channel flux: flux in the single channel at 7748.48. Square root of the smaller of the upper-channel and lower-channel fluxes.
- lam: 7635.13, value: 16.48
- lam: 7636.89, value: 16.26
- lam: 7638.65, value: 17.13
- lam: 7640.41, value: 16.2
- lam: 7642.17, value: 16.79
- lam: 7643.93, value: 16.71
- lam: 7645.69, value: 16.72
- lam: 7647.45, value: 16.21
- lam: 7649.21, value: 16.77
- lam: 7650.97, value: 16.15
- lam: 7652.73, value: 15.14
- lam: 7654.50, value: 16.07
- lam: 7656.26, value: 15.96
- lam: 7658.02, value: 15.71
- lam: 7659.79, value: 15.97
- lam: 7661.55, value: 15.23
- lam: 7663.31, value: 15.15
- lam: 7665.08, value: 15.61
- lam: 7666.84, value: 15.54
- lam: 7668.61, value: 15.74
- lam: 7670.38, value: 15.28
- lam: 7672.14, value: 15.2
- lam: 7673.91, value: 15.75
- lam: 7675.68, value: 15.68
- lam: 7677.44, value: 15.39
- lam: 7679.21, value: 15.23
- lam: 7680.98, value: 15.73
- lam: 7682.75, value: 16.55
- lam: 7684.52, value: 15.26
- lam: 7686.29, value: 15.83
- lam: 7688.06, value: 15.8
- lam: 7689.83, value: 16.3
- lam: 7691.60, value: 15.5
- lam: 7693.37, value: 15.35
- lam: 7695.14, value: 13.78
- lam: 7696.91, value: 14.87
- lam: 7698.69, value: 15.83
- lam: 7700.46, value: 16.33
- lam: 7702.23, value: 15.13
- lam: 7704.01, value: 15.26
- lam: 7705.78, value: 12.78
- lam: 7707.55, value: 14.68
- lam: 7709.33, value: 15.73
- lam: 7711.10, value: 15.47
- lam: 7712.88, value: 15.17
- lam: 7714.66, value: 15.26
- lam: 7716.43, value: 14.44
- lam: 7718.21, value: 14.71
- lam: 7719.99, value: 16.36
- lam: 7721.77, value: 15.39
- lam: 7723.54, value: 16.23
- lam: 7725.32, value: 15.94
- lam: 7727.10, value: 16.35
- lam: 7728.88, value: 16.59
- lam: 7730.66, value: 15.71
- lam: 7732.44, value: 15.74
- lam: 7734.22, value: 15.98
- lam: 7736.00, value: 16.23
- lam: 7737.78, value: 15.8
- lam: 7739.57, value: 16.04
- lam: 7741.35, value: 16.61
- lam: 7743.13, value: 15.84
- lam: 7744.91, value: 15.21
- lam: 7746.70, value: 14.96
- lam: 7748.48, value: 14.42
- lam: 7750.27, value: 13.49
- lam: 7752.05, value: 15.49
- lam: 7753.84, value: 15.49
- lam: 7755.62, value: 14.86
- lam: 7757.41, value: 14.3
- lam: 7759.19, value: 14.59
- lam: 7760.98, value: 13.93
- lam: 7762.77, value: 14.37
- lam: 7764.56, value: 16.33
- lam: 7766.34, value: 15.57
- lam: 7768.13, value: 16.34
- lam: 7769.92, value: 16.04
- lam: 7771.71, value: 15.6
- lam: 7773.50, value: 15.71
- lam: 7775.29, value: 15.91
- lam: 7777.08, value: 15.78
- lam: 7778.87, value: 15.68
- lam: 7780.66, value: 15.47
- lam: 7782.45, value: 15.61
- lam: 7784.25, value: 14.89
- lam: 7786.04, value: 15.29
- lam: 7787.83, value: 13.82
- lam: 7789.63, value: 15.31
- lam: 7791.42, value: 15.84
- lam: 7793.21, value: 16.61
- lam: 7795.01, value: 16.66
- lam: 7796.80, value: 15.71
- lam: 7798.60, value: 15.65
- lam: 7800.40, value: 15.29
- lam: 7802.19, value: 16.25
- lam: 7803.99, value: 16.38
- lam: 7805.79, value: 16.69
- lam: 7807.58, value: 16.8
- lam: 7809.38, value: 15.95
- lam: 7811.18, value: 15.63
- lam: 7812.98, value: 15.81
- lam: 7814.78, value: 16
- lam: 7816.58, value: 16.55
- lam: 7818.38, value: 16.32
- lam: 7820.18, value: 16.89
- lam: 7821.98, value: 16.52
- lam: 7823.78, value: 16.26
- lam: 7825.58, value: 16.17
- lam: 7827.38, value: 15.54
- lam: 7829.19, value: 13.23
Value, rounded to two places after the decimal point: 3.80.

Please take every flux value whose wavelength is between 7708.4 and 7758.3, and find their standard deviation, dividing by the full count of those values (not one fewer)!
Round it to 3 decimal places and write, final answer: 0.741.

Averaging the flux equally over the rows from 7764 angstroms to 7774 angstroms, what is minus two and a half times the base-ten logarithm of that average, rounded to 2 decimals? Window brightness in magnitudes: -3.01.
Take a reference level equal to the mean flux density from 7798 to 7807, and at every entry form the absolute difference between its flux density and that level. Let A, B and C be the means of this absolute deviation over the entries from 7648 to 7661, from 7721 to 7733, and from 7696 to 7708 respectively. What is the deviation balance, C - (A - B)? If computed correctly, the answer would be 1.2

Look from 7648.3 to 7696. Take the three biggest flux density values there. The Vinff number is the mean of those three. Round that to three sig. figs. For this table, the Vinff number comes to 16.5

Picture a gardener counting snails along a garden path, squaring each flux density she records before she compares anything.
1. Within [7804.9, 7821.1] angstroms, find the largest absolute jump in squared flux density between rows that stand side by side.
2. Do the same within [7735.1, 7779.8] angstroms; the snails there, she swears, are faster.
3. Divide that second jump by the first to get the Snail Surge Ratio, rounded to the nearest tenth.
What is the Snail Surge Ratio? 2.2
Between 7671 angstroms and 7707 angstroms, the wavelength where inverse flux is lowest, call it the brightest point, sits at 7682.75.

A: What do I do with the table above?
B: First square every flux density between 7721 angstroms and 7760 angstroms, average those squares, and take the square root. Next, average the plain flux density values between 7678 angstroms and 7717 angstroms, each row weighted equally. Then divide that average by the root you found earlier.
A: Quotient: 0.98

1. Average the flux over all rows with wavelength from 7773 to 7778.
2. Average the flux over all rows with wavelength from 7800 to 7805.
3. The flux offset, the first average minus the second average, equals -0.2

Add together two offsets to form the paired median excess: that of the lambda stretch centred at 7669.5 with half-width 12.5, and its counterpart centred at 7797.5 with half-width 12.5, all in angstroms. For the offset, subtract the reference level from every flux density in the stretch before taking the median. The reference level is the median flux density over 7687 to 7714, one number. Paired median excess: 0.77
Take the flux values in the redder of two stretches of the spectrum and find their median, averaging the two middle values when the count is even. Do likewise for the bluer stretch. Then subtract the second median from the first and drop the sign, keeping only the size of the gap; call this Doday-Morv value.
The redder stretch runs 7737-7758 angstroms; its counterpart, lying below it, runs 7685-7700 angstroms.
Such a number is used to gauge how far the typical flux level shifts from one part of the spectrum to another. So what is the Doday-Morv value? 0.3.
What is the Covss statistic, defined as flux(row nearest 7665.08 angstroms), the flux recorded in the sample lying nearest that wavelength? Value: 15.61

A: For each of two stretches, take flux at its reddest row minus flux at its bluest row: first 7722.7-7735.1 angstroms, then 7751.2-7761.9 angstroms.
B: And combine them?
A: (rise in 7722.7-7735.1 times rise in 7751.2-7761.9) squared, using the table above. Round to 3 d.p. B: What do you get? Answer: 0.152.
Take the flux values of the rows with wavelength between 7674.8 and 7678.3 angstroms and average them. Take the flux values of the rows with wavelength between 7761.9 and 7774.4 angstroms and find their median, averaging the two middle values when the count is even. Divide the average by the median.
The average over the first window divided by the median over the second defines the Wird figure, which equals 0.99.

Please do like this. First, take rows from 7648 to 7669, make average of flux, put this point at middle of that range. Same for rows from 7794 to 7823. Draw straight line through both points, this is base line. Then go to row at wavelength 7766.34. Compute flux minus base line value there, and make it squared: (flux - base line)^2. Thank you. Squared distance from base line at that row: 0.25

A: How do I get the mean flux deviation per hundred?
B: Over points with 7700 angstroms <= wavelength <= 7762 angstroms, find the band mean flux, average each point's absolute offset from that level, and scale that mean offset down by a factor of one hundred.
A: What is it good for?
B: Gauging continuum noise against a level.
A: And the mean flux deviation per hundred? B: 0.0069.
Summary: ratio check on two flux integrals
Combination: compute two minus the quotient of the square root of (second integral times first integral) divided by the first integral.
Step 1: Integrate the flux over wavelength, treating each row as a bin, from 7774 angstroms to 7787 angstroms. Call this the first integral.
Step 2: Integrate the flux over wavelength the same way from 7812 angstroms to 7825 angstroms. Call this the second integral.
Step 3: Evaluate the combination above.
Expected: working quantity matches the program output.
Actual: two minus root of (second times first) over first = 0.97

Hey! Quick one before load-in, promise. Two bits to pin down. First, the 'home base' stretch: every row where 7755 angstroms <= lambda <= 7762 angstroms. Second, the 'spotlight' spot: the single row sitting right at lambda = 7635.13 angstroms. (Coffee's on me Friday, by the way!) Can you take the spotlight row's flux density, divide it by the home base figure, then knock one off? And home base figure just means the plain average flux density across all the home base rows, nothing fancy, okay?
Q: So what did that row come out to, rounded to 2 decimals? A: 0.14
